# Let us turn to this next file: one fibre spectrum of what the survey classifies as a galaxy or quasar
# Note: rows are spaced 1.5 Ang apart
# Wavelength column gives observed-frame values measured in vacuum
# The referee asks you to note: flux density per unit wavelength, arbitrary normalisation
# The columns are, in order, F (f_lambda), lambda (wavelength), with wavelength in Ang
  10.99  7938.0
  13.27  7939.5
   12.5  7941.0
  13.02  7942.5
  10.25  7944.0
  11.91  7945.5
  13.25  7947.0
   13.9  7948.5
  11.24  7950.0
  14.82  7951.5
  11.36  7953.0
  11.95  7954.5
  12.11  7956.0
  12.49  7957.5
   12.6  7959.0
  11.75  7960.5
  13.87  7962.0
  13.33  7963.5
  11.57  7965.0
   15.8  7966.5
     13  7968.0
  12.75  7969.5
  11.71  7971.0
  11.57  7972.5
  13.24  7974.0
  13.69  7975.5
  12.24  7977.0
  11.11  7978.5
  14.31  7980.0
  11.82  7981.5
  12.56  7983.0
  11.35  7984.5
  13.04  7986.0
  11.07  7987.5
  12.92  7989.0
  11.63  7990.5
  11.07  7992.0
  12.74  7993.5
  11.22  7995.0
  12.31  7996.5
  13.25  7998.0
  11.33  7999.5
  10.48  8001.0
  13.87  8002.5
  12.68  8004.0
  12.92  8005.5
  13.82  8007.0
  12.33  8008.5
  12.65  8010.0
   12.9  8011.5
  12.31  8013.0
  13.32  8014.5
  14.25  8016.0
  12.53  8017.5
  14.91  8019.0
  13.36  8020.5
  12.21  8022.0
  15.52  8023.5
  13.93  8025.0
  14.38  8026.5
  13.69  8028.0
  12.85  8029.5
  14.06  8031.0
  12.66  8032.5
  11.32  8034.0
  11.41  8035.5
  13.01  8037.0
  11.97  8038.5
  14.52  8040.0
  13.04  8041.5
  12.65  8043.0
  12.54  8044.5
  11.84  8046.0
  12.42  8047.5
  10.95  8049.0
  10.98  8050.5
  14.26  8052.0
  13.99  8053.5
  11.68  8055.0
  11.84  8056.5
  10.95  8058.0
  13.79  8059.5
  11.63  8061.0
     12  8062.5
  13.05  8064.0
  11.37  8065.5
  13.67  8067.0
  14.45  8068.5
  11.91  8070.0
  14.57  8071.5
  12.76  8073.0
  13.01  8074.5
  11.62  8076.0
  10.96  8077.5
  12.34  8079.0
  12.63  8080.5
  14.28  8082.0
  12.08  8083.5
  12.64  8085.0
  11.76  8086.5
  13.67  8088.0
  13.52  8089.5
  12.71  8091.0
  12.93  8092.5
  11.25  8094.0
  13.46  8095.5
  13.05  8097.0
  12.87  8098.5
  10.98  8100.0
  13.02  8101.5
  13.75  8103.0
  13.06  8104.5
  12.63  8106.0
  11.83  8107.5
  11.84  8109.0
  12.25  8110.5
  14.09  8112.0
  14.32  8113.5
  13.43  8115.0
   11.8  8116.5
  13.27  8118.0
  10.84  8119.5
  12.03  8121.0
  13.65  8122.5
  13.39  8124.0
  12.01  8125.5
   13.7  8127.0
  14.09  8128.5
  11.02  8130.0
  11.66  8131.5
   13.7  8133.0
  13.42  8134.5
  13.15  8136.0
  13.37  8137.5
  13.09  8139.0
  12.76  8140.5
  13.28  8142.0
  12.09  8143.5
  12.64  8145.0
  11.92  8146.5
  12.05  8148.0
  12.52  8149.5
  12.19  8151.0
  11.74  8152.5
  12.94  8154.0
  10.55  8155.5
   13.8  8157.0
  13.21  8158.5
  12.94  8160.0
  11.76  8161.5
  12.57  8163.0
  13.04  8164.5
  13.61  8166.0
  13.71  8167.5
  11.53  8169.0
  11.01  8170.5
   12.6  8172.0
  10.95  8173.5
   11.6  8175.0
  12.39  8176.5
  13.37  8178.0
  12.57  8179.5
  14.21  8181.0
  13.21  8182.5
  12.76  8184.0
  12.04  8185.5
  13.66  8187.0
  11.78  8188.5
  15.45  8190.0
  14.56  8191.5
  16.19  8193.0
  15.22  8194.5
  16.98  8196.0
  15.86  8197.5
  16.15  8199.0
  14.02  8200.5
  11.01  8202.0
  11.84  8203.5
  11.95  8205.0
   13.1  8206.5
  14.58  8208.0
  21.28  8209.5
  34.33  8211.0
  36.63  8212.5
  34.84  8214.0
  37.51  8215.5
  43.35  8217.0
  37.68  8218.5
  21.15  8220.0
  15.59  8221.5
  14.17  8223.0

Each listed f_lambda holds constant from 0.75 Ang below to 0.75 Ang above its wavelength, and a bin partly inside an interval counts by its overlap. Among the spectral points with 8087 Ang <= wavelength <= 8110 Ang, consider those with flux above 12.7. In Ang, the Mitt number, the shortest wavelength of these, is 8088.0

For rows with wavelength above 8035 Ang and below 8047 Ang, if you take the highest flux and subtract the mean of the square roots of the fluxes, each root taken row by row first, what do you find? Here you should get 11.0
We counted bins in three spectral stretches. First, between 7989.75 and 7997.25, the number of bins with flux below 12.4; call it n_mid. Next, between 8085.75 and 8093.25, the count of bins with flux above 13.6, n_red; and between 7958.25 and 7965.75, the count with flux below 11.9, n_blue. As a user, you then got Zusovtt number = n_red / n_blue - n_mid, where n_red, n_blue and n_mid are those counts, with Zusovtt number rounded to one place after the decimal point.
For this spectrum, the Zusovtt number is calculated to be -3.5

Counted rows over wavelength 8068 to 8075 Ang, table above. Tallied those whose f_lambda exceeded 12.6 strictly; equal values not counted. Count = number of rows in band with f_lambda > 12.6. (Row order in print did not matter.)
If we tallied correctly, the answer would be 4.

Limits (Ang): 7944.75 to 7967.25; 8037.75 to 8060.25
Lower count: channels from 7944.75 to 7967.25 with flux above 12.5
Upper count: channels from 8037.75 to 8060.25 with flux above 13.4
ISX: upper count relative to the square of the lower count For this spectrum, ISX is 0.082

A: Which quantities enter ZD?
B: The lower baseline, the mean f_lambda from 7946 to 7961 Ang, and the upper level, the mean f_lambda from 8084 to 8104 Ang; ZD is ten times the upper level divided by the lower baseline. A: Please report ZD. 10.15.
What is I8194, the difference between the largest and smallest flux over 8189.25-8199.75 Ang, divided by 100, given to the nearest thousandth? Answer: 0.024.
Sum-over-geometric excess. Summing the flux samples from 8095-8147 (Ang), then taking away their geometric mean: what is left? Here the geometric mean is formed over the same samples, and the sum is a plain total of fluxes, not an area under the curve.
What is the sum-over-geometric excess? 435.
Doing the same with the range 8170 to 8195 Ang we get 211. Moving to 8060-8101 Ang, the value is 329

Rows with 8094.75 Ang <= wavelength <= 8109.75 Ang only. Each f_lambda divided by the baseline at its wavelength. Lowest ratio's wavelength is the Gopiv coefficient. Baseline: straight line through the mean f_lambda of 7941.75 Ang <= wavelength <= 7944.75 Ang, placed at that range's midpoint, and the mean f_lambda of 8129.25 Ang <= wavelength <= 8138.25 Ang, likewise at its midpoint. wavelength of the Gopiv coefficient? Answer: 8100.0 Ang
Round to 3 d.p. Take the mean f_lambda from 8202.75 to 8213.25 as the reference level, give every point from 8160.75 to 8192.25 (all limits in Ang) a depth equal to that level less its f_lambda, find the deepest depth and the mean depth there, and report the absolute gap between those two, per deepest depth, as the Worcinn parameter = 0.191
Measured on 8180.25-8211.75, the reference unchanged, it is 0.445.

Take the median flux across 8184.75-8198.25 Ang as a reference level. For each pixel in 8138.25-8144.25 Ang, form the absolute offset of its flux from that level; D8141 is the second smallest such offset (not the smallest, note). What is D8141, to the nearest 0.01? 2.13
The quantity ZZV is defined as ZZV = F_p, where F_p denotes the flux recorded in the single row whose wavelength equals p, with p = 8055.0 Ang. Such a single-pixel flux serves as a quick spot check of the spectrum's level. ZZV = 11.68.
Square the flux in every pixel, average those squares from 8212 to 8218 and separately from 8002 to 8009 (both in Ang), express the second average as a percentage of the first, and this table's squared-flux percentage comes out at 12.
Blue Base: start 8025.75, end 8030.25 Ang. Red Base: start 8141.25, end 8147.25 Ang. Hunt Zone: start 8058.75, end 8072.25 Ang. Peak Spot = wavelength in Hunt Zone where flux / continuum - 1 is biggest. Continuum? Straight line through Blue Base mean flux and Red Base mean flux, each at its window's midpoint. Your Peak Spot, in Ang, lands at 8071.5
